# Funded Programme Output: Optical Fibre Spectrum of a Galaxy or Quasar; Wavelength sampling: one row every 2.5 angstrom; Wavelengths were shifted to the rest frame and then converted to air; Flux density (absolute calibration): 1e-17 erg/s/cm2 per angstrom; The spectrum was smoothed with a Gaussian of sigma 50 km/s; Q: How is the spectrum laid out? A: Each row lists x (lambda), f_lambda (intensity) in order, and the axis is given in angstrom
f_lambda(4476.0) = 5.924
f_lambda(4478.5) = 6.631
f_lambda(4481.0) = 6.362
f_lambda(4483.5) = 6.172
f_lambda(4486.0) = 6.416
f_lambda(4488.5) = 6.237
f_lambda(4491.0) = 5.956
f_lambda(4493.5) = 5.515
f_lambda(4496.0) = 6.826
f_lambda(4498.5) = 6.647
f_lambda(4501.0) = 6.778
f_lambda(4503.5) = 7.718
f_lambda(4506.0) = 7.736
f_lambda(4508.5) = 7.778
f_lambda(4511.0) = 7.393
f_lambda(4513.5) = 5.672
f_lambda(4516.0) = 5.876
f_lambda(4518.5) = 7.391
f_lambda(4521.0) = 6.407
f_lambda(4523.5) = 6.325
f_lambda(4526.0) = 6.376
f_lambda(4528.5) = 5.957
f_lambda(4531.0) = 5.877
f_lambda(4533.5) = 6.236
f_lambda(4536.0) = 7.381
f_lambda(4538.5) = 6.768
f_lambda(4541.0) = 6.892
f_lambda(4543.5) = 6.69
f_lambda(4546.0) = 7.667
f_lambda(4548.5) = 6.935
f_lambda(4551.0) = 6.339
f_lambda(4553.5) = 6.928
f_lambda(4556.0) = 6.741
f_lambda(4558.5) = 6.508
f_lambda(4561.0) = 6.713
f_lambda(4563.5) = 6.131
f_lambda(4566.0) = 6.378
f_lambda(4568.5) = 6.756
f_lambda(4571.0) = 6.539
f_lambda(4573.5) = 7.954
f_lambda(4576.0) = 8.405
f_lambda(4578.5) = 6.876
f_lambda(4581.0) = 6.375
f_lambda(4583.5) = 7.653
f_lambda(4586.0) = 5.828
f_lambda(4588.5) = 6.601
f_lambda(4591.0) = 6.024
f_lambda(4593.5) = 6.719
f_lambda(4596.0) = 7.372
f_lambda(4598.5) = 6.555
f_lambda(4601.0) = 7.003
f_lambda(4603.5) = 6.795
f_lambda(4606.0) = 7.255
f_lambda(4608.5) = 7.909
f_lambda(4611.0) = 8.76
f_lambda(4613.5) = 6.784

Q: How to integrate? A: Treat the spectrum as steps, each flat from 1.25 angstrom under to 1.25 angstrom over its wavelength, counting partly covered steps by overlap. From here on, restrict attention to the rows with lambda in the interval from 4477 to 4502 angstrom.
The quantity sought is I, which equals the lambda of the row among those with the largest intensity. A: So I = 4496.0 angstrom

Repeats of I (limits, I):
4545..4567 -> 4546.0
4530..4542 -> 4536.0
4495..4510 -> 4508.5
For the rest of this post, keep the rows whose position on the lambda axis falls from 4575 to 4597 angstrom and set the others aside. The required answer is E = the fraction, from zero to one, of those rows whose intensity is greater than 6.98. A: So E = 0.33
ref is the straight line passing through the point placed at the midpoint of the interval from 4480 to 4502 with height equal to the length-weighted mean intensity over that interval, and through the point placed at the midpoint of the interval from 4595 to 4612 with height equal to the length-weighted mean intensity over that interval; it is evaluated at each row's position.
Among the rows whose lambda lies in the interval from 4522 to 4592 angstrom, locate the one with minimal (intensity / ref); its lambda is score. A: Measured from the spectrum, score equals 4586.0 angstrom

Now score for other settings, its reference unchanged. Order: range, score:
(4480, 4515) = 4513.5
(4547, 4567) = 4563.5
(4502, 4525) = 4513.5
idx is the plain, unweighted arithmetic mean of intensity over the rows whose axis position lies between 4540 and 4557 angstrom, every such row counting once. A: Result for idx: 6.88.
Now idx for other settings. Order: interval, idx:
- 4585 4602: 6.59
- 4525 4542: 6.50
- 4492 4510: 7.00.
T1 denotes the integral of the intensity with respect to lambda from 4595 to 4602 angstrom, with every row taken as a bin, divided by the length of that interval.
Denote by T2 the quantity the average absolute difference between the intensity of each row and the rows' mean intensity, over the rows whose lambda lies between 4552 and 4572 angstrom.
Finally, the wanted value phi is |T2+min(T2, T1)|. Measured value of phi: 0.40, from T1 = 6.96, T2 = 0.20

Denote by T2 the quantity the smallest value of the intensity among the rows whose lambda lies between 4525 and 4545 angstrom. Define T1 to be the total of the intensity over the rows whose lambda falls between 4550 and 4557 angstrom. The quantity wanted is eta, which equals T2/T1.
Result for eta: 0.29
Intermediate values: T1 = 20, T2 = 5.877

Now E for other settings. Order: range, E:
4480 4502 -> 0.00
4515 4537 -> 0.22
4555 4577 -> 0.22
